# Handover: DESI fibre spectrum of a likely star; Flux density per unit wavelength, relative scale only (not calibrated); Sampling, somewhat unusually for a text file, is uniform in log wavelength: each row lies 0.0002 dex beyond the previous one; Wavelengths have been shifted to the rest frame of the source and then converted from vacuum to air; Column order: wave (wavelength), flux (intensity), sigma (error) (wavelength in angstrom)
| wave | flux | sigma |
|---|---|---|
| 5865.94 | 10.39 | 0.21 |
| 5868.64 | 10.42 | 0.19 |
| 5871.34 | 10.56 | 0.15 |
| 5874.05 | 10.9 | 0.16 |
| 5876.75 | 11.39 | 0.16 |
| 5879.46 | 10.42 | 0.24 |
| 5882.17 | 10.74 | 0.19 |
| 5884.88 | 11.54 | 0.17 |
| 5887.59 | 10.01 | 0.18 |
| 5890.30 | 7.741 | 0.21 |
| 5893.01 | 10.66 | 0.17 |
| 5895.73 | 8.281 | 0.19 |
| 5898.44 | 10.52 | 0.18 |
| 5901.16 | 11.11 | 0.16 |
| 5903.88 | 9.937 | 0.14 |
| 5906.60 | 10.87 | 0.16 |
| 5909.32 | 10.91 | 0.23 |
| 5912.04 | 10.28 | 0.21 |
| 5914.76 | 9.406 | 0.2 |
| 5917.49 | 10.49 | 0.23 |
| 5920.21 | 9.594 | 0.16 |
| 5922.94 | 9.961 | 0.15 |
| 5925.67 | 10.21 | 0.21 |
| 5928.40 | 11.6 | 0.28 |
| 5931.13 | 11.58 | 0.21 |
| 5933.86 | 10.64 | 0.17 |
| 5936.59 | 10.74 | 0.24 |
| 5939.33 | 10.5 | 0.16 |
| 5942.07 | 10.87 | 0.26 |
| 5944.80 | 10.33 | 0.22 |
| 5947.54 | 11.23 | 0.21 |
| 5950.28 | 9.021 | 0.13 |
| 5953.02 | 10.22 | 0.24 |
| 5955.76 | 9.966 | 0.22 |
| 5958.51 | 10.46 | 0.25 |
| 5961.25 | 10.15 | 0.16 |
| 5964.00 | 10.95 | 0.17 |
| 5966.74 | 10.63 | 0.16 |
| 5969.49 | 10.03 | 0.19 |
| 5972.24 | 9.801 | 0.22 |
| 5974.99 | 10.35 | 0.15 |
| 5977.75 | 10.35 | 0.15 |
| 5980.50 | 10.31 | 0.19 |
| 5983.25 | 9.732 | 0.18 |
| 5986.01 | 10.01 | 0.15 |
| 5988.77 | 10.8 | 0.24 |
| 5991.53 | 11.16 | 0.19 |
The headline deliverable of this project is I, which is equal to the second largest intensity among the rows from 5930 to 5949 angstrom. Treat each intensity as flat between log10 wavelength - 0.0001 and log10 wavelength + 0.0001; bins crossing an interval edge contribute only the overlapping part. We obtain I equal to 11.23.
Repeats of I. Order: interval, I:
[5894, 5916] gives 10.91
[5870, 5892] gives 11.39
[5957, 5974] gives 10.63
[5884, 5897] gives 10.66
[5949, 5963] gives 10.22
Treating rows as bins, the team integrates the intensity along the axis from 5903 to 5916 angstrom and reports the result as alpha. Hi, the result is 134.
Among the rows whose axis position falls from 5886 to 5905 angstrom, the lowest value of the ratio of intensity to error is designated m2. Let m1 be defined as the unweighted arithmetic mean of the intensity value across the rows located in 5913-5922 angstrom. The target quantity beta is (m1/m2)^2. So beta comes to 0.071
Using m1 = 9.83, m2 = 37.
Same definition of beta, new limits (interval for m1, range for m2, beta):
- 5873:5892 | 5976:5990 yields 0.053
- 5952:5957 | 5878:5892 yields 0.075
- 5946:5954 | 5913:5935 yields 0.060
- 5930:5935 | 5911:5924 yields 0.059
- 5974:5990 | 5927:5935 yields 0.061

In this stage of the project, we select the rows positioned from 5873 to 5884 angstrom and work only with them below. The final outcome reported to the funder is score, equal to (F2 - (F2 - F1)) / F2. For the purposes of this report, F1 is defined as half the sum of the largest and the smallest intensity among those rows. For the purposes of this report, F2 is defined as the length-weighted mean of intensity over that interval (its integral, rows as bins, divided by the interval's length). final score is 1.00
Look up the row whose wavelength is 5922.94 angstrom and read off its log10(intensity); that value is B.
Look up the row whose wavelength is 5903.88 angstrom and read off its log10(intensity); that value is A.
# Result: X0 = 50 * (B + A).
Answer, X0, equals 100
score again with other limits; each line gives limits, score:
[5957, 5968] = 1.00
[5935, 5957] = 0.98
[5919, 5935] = 1.00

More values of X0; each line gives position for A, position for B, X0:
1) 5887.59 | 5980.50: 101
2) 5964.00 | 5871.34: 103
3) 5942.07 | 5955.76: 102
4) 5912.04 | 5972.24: 100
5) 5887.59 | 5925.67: 100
